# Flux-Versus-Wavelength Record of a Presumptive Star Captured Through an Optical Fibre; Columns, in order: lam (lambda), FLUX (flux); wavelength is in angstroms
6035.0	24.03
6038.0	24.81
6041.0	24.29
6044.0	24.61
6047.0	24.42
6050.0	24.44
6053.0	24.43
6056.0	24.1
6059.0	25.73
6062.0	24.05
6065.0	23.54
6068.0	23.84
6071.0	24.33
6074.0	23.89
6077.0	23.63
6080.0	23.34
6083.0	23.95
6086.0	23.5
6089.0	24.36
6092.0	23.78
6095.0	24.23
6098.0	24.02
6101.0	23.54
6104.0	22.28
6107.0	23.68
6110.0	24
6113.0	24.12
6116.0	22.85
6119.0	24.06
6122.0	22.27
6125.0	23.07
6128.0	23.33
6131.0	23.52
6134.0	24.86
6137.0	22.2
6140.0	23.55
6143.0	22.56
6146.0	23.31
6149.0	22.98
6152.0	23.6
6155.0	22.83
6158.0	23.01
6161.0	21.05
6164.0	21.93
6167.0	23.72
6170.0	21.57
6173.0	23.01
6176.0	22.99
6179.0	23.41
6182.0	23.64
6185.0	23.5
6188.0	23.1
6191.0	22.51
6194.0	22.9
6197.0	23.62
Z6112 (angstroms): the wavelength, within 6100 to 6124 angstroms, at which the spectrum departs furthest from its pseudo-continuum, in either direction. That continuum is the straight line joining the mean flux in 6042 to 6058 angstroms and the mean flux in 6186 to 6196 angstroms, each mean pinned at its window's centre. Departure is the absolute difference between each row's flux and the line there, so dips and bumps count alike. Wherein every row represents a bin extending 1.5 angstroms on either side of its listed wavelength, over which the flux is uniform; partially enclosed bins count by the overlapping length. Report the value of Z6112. 6104.0 angstroms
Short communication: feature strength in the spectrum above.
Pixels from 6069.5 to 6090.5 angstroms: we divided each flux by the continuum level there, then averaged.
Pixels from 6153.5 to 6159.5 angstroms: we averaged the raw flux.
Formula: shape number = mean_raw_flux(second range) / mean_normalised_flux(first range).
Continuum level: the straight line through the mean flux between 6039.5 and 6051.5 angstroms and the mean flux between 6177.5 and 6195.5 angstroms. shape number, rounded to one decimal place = 23.2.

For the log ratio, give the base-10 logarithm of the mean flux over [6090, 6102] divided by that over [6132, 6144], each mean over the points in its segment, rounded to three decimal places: 0.011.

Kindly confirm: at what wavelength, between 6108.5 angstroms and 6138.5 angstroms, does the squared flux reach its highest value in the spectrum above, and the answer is 6134.0 angstroms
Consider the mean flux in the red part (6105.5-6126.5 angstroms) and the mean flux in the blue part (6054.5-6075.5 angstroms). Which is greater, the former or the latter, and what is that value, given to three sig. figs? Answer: 24.2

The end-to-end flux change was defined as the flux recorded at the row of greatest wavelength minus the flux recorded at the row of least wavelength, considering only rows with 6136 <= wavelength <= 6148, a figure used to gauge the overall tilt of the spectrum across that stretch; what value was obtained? 1.1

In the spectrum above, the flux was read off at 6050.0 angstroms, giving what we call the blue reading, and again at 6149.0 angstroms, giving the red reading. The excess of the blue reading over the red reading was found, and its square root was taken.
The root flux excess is 1.2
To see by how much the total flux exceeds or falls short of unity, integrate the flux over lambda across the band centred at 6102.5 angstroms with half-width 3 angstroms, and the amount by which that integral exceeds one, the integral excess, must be 136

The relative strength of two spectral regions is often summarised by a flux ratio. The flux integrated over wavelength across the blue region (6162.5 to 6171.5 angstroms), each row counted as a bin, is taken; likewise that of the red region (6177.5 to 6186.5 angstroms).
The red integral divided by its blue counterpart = 1.05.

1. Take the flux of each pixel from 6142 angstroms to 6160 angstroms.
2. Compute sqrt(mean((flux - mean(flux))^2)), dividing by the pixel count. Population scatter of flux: 0.33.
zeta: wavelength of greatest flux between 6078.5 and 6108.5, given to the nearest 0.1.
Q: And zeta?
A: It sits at 6089.0 angstroms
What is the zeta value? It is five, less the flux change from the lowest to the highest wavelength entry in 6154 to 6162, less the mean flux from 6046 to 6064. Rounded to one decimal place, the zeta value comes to -17.7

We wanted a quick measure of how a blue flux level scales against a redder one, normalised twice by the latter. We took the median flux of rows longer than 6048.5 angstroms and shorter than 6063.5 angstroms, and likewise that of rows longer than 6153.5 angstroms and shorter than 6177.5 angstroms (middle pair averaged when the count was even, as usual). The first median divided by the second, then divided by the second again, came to 0.0465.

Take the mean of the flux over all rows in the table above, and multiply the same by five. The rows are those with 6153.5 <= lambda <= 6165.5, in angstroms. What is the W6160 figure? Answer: 111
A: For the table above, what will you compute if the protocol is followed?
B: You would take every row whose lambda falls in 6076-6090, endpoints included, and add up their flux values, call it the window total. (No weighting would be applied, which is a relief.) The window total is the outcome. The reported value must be 119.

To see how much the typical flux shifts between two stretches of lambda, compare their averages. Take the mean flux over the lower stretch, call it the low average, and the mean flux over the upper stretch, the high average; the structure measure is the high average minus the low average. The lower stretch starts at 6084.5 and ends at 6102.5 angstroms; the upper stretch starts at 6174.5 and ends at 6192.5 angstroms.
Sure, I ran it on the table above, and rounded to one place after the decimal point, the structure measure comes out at -0.7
